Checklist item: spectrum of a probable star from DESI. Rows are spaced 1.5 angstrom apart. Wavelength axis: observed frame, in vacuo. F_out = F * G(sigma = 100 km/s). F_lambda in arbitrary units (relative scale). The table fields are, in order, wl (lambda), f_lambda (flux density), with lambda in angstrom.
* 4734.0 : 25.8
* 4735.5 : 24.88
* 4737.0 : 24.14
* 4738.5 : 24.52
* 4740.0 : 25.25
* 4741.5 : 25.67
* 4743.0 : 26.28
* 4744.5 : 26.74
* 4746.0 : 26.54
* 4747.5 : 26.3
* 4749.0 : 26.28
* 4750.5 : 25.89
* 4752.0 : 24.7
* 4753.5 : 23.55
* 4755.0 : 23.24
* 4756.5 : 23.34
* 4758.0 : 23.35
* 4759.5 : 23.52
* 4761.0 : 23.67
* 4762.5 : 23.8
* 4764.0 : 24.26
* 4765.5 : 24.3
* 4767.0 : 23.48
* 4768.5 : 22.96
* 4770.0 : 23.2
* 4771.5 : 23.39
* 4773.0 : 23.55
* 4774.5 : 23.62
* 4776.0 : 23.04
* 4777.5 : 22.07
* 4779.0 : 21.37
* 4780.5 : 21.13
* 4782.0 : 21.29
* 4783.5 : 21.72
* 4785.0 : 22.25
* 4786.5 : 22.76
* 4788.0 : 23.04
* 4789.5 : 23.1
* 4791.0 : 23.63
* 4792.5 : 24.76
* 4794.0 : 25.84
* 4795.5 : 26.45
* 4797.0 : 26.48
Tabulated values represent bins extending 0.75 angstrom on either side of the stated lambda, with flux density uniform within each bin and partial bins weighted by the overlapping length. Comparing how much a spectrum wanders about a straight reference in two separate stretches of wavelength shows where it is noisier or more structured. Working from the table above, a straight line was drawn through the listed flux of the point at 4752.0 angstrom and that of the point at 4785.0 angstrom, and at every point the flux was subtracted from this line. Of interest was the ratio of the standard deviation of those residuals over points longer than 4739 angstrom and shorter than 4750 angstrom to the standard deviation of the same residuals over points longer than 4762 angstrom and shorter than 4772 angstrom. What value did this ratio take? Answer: 1.8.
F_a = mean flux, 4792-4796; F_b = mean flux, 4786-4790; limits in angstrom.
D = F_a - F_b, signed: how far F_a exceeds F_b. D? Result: 2.7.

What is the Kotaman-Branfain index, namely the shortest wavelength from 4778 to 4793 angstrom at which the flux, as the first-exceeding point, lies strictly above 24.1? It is 4792.5 angstrom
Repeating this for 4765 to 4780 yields 4765.5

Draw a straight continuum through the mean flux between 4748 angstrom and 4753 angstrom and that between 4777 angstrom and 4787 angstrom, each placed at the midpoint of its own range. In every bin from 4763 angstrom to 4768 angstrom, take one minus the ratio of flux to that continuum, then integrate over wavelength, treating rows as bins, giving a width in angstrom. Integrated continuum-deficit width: -0.04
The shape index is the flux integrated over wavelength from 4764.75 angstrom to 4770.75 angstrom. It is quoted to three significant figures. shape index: 141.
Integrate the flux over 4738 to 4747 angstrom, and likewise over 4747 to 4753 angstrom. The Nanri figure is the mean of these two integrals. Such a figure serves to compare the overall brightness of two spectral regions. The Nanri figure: 194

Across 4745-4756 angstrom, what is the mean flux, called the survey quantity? 25.2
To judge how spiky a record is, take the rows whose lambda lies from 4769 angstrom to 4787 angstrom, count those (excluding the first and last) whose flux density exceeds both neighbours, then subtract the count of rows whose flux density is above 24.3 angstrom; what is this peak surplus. 1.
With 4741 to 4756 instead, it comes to -7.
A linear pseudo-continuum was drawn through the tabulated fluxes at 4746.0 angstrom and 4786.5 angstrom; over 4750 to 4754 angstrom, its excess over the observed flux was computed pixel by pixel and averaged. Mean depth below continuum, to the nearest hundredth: 1.27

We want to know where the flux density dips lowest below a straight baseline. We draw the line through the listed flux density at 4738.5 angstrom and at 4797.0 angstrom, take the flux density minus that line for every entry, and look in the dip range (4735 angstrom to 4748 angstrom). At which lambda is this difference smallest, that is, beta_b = 4737.0 angstrom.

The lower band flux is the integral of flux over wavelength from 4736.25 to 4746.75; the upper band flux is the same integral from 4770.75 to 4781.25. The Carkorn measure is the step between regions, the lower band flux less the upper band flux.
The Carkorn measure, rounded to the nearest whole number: 31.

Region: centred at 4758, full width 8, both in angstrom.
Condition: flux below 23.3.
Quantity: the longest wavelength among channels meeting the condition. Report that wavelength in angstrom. 4755.0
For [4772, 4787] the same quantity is 4786.5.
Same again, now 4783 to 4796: 4789.5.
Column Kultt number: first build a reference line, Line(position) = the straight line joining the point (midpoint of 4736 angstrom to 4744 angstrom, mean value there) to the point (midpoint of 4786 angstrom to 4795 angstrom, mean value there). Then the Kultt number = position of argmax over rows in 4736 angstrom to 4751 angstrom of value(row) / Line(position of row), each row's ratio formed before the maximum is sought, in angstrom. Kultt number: 4744.5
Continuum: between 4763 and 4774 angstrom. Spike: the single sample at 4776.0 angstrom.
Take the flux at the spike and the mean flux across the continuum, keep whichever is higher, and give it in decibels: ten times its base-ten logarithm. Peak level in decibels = 13.7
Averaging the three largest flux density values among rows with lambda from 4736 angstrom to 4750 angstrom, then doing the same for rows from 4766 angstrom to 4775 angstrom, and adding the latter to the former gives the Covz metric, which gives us 50.1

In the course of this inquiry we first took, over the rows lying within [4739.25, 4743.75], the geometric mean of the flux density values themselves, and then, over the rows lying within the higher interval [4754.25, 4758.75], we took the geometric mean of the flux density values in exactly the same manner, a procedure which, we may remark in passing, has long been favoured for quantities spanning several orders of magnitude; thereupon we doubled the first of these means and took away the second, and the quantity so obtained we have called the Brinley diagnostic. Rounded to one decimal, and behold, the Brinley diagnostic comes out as 28.1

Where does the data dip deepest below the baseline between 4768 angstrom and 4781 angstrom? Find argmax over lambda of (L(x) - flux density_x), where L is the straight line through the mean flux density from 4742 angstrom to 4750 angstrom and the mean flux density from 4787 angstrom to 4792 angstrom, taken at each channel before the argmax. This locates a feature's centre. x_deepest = 4780.5 angstrom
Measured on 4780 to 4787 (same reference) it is 4780.5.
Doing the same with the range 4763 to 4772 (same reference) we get 4768.5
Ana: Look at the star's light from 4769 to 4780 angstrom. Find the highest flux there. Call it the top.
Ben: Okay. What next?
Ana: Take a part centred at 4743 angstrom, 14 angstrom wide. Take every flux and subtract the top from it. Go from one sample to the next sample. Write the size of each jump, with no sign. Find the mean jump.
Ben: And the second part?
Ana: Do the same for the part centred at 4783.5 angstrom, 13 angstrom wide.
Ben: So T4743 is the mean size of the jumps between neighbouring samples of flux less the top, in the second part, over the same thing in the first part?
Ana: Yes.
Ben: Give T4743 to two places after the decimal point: 0.95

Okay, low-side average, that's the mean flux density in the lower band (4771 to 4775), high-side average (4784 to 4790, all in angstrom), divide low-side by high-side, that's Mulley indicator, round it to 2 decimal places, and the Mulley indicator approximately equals 1.03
